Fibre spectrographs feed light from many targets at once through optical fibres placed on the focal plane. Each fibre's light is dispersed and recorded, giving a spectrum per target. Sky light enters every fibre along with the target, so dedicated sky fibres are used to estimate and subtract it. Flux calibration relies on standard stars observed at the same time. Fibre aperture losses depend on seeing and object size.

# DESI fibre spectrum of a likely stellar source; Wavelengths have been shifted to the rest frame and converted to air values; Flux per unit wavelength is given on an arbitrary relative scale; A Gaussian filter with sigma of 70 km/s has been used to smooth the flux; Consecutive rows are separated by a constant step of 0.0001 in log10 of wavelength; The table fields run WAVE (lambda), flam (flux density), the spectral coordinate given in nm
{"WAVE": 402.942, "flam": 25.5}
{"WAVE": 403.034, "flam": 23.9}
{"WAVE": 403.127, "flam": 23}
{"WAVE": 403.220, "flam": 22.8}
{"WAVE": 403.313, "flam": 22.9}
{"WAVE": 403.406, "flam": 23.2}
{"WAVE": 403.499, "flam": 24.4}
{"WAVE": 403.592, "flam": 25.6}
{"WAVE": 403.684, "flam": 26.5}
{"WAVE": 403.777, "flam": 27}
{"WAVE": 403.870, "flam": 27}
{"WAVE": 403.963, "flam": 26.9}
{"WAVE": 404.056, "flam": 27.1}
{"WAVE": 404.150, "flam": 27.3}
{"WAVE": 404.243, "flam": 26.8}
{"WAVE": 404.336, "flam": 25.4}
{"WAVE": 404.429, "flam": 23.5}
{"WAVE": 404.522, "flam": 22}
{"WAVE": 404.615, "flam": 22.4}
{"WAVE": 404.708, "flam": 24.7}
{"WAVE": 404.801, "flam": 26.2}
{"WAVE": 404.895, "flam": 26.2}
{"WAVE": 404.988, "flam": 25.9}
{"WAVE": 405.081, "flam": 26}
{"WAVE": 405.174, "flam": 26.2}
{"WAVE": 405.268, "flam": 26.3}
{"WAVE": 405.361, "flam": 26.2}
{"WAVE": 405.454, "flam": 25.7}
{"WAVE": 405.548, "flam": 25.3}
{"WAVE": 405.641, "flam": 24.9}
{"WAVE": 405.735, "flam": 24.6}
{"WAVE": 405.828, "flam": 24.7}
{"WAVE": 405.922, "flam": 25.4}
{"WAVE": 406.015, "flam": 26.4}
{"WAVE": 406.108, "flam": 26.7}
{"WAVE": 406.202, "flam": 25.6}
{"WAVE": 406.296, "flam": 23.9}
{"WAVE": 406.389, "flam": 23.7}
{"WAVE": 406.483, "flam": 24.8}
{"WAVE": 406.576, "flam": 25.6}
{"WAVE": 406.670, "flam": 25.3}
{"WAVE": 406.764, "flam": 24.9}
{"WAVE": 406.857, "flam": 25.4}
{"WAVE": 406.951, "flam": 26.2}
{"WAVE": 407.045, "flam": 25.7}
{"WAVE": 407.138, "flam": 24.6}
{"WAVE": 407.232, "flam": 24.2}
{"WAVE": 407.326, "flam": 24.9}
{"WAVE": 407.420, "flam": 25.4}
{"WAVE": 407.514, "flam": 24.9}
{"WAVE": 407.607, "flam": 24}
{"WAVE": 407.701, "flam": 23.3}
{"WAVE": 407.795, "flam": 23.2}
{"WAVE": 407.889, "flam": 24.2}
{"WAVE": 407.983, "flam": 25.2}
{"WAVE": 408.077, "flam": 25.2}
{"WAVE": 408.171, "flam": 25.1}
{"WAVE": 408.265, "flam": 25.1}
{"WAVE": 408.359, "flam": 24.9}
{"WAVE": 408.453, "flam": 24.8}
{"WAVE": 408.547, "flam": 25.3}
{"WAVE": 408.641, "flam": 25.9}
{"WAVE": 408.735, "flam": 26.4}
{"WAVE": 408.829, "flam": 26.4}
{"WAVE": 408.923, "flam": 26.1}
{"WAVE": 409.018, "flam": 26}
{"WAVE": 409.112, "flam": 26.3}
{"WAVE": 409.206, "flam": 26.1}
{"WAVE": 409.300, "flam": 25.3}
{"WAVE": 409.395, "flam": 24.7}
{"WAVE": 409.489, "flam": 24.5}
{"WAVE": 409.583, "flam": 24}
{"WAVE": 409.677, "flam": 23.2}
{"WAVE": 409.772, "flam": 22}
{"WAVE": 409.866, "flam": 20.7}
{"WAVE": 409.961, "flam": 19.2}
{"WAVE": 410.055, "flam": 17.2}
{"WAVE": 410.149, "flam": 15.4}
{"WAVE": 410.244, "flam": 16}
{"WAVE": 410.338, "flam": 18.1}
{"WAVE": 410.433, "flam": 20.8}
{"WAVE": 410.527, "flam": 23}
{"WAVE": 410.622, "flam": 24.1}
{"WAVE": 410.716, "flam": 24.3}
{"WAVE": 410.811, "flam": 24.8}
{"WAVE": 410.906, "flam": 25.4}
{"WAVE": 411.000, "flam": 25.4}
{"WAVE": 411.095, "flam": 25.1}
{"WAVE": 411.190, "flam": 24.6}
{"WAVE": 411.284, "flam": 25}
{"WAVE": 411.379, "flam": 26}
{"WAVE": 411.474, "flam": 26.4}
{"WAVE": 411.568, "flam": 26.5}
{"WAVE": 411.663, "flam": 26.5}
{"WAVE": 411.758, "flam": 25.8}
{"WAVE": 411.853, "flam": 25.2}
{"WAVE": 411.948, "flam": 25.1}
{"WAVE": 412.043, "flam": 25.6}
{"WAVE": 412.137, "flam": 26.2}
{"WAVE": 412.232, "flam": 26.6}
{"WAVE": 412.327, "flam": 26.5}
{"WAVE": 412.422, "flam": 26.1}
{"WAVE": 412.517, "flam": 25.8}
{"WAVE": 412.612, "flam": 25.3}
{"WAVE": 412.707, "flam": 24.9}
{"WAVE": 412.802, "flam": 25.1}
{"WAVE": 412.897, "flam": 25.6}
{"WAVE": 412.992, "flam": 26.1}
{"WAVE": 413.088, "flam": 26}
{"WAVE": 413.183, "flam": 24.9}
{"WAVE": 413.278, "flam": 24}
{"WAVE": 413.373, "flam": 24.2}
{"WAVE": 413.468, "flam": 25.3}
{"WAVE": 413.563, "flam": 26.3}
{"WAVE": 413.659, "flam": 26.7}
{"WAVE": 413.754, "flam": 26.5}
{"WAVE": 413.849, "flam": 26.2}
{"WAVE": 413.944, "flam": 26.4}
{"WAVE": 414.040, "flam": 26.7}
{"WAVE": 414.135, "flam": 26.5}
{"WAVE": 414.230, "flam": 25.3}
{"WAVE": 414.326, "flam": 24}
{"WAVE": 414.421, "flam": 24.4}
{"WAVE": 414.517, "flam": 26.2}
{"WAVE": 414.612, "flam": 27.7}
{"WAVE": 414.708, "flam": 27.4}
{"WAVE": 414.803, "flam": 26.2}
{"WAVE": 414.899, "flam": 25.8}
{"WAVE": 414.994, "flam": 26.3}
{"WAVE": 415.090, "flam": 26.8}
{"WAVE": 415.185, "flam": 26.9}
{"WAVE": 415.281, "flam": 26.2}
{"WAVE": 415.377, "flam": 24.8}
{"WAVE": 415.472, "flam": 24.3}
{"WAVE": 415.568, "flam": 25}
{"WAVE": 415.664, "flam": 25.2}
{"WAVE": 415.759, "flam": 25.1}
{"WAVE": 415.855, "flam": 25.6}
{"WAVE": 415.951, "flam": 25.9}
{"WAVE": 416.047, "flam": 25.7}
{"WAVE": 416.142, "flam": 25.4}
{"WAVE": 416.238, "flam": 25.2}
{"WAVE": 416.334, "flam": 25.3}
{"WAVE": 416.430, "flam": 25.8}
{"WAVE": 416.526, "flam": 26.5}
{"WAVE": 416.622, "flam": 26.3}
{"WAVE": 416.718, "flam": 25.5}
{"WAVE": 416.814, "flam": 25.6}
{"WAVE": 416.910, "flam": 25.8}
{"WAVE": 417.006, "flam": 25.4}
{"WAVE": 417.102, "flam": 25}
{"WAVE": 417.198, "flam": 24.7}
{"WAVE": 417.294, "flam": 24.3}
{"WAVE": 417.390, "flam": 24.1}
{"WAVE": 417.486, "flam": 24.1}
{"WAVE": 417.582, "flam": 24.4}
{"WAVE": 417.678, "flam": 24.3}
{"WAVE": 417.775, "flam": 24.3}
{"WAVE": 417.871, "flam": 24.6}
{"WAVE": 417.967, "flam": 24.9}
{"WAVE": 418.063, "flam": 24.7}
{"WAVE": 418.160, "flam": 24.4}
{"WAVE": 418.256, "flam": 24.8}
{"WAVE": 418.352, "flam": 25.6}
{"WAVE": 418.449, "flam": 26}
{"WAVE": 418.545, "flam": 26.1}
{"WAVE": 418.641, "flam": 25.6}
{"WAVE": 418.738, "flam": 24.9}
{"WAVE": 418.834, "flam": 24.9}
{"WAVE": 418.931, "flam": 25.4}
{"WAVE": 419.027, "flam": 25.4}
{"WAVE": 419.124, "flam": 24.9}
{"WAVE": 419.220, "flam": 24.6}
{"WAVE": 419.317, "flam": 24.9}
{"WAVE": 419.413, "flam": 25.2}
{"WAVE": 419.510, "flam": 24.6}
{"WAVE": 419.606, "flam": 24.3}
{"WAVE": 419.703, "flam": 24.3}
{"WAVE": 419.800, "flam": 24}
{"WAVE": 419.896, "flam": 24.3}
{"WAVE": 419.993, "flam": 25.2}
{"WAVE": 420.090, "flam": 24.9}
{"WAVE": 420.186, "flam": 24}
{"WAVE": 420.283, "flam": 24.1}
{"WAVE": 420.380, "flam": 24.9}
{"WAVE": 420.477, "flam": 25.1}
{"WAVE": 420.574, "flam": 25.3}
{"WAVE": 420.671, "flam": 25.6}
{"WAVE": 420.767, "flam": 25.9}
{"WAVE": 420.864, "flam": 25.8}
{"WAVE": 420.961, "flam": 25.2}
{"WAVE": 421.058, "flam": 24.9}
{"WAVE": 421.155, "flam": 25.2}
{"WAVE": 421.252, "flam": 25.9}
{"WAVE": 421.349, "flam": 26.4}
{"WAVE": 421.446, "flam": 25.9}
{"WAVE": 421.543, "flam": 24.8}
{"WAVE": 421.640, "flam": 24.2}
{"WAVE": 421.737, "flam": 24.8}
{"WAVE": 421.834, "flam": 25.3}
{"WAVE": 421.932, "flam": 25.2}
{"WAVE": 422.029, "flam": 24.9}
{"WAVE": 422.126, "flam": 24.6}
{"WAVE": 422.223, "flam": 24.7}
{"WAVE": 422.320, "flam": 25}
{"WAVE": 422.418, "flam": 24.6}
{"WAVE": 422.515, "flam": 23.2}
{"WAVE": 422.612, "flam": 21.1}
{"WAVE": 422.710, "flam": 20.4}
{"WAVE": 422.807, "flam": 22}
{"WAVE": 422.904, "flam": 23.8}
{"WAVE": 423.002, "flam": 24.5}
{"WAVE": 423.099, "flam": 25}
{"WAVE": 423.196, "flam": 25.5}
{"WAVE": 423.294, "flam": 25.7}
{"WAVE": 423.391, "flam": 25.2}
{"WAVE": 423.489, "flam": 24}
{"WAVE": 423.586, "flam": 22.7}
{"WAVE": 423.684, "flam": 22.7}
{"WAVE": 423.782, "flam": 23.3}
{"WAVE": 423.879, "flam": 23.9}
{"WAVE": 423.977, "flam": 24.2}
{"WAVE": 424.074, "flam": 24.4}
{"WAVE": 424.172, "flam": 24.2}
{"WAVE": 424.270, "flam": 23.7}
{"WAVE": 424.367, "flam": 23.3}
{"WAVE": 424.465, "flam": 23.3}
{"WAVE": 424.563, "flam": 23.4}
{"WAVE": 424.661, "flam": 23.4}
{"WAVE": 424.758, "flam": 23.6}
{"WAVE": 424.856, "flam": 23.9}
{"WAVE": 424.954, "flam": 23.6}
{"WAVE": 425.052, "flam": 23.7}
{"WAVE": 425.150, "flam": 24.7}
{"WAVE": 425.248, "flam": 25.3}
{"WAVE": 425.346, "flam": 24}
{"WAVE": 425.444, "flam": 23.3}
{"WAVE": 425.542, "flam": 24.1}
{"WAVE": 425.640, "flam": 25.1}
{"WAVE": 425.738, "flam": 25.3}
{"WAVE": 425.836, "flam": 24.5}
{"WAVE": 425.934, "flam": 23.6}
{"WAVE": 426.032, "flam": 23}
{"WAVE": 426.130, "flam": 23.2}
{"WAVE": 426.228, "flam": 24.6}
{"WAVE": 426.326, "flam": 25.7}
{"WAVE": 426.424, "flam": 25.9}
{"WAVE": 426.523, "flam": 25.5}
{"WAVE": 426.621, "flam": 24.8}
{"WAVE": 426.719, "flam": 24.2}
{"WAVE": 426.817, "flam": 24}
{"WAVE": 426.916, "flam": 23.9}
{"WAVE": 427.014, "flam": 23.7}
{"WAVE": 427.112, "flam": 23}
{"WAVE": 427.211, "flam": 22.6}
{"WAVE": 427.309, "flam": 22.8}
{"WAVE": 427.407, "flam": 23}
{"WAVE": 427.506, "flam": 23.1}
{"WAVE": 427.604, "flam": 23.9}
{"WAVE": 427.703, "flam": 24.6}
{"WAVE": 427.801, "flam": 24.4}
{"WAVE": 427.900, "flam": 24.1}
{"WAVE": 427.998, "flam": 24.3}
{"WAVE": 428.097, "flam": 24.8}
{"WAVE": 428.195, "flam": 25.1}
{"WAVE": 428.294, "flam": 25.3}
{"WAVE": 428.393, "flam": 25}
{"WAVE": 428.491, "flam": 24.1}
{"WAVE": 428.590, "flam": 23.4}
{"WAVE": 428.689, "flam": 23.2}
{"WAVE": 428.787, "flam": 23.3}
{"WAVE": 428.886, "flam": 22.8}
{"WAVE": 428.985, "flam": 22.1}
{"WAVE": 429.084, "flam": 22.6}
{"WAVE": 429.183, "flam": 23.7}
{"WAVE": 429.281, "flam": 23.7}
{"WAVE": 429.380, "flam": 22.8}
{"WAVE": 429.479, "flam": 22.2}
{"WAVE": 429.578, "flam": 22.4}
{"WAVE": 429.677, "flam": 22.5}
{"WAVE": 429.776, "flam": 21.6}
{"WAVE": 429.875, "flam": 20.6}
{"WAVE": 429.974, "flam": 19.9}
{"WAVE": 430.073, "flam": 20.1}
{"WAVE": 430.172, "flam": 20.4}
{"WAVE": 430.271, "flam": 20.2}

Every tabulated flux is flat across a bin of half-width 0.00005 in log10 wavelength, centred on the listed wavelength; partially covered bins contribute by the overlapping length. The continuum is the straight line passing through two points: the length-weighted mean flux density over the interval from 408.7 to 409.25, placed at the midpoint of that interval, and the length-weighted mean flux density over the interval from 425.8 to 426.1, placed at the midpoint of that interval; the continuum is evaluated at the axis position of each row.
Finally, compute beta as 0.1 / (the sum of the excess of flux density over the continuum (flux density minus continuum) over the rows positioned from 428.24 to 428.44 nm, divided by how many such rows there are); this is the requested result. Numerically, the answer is 0.05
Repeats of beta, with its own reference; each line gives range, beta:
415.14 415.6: 0.51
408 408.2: -0.08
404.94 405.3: -0.15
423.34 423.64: -1.75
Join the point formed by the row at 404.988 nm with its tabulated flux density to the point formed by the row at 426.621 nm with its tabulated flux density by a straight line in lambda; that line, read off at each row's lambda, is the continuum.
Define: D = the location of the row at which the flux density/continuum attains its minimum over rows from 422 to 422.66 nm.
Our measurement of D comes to 422.612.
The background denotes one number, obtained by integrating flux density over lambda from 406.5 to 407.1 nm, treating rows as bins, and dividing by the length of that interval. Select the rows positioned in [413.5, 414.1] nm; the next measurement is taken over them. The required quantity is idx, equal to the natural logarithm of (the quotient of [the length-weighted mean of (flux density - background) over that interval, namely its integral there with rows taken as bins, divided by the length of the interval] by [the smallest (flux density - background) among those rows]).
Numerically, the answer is 0.3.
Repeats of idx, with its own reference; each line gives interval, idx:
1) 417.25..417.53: 0.0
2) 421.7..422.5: -0.3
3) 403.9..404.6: -4.6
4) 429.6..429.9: -0.3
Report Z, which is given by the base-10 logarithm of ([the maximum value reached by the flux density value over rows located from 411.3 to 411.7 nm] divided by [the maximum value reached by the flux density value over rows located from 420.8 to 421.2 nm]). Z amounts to 0.01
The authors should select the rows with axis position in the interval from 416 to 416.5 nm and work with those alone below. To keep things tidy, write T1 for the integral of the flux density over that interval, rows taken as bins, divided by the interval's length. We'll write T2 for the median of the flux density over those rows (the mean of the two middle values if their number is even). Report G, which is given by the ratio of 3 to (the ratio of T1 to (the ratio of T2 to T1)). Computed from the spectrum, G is 0.117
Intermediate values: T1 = 25.5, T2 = 25.4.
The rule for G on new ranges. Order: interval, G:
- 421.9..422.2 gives 0.120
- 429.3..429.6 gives 0.132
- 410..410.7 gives 0.143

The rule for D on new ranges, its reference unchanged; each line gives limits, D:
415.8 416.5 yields 416.238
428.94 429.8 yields 429.776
